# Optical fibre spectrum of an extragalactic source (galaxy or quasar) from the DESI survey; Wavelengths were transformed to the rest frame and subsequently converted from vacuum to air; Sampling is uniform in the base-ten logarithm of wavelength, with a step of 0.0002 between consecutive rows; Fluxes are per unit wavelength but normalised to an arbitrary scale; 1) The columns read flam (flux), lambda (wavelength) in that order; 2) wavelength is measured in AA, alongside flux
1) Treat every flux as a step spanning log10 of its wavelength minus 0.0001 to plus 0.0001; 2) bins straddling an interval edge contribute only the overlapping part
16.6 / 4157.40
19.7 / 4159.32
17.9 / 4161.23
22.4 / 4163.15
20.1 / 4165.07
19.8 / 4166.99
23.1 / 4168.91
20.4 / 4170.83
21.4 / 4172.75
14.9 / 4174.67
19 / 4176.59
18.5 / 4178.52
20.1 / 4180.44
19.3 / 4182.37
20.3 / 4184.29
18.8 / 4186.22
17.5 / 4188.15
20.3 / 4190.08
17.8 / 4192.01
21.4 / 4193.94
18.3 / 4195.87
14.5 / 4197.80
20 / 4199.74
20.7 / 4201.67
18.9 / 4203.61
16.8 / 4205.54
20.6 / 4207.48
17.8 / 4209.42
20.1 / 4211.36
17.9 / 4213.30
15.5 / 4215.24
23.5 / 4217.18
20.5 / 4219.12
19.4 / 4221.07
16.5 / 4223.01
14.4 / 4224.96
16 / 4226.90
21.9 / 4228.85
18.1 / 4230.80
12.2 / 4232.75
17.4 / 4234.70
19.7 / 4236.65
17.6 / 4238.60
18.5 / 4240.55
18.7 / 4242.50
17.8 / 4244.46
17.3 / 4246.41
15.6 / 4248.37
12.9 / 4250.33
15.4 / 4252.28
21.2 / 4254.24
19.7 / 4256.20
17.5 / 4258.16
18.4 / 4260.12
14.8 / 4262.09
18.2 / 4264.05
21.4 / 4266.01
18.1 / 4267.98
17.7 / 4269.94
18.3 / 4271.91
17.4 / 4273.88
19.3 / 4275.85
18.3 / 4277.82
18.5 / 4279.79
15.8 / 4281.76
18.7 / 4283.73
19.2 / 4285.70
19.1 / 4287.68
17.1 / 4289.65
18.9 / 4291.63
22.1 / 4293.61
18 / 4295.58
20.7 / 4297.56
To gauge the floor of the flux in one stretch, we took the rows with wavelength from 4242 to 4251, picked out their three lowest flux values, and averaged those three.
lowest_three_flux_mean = 15.3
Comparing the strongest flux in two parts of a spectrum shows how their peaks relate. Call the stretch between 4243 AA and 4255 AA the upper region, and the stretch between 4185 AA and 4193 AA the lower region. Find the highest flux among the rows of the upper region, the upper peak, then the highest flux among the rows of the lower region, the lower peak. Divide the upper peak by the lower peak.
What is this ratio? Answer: 1.04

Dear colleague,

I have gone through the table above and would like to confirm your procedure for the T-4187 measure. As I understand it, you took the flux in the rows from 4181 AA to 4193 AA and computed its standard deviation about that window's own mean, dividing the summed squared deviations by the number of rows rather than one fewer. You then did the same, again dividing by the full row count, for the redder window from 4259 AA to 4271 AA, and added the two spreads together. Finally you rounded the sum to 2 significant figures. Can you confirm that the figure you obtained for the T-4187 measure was 3.0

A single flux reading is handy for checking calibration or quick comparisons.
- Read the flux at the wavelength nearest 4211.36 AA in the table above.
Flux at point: 20.1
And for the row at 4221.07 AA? 19.4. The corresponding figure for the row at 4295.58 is 18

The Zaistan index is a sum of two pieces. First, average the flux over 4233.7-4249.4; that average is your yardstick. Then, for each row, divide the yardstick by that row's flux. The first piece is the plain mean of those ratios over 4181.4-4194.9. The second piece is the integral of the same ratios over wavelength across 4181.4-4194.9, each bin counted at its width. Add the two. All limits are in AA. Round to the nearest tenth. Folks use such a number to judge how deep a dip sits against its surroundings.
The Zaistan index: 13.4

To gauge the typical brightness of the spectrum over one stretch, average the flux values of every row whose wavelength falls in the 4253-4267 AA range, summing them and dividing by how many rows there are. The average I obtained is 18.7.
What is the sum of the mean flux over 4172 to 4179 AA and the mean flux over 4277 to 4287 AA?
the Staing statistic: 36.5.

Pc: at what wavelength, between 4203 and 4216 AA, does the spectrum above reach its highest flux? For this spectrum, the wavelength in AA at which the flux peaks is 4207.48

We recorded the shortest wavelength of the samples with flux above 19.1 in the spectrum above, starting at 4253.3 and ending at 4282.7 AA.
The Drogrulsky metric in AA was 4254.24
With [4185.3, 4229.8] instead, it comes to 4190.08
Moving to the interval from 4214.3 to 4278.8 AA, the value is 4217.18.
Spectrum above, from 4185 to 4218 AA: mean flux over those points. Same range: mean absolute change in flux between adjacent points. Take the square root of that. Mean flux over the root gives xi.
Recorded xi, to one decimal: 10.8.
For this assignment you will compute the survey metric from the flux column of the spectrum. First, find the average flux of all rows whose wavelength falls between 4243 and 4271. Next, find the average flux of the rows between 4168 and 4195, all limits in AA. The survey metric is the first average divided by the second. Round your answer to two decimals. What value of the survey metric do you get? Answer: 0.90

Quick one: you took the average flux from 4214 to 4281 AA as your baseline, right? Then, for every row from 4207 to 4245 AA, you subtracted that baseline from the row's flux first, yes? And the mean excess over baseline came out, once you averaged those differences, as 0.3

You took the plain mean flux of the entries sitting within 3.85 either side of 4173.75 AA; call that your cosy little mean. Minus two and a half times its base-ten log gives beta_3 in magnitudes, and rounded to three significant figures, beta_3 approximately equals -3.19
